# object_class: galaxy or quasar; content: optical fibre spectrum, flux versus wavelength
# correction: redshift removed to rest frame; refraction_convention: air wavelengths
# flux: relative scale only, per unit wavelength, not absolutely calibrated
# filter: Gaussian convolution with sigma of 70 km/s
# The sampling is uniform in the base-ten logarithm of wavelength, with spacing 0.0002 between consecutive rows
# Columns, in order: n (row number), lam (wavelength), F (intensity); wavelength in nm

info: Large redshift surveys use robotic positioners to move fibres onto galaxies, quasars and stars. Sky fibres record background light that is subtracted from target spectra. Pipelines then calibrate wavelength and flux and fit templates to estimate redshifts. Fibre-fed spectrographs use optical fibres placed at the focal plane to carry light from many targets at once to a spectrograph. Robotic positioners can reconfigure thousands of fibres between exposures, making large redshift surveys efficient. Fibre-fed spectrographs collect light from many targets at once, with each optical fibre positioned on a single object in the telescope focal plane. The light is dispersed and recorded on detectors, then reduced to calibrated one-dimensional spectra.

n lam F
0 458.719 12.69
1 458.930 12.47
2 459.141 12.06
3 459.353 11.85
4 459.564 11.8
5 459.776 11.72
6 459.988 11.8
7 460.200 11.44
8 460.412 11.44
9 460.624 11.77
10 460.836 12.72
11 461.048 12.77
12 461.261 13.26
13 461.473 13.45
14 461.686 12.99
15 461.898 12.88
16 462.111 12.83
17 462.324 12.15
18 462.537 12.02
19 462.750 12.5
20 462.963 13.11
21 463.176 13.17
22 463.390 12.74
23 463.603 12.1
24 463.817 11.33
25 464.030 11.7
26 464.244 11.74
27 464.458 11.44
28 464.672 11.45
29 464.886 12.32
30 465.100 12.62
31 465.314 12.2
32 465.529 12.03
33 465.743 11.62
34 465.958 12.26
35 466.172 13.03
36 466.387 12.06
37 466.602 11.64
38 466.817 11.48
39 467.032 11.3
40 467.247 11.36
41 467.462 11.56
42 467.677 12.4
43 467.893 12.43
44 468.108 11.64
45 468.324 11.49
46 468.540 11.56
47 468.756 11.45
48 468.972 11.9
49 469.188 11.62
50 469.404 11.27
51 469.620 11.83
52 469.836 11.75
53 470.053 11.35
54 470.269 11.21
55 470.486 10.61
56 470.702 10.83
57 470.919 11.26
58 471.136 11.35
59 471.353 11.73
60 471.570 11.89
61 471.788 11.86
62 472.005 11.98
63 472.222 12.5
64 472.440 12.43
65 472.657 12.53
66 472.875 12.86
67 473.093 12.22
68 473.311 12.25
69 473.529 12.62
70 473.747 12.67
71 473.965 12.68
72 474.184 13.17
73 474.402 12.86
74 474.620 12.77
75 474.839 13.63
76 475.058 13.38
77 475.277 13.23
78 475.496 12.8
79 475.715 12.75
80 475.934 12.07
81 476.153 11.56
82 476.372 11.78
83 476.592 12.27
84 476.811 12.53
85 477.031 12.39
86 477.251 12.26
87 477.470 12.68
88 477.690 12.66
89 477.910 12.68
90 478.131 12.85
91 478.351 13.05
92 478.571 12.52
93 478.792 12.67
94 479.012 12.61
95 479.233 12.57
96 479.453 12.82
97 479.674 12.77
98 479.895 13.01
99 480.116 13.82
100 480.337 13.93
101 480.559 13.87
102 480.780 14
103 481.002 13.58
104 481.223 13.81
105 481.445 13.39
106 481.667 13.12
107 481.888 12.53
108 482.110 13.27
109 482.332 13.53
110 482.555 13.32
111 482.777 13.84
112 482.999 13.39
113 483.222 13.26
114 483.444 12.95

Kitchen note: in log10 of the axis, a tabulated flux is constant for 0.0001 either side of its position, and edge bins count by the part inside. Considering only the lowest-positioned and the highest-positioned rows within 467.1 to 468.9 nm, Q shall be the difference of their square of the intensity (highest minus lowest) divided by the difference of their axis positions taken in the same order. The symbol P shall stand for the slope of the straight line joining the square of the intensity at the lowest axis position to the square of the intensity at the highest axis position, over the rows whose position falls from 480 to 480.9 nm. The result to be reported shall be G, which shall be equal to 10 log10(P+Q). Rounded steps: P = 8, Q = 1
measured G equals 9.5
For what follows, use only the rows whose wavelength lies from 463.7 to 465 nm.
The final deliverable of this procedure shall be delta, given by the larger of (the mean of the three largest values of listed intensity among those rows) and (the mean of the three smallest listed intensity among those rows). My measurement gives 11.9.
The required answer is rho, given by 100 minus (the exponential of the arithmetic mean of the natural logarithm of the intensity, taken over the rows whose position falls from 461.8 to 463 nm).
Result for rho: 87.4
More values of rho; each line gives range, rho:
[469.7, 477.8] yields 87.8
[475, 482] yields 87.1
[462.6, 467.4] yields 88.0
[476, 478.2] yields 87.6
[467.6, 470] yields 88.2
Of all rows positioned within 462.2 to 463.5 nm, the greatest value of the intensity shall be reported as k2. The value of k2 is 13.17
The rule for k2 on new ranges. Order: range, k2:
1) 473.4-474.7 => 13.17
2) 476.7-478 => 12.68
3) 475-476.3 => 13.38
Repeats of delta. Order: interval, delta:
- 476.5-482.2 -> 13.9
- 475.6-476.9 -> 12.5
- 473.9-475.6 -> 13.4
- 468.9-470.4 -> 11.8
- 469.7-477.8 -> 13.4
